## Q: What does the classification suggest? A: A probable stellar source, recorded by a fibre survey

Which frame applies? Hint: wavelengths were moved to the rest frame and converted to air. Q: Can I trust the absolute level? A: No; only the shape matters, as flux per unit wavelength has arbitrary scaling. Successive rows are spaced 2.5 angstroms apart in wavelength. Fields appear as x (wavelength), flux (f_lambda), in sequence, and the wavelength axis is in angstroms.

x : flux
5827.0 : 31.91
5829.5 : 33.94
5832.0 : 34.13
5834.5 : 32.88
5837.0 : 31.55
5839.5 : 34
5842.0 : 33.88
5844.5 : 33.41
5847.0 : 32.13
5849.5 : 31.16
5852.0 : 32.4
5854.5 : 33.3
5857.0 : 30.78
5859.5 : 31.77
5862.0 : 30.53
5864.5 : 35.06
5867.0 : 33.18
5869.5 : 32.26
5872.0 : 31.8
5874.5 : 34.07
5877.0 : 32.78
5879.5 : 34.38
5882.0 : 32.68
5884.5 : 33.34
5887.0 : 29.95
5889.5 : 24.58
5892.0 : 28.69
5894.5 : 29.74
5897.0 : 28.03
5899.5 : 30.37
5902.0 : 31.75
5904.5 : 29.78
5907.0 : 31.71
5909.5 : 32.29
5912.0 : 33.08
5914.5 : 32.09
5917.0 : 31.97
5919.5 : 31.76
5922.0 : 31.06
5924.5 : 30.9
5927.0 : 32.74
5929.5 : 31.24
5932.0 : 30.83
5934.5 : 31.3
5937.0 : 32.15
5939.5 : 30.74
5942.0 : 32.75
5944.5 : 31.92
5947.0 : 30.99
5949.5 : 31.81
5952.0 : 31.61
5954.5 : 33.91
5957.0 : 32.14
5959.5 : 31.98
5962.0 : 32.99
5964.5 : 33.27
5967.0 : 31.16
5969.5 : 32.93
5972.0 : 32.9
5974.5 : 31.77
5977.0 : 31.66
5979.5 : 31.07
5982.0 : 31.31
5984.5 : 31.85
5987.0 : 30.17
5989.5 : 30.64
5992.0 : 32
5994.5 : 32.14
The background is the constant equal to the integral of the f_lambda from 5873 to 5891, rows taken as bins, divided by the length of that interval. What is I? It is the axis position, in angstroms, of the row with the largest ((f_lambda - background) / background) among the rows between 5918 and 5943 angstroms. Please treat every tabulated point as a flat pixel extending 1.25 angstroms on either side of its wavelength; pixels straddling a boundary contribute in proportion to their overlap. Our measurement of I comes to 5942.0 angstroms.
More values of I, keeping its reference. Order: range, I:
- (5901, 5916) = 5912.0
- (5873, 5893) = 5879.5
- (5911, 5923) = 5912.0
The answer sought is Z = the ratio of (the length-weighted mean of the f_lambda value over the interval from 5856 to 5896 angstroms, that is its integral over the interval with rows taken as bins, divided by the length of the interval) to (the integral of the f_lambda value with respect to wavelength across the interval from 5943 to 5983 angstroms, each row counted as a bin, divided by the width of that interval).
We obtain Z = 0.98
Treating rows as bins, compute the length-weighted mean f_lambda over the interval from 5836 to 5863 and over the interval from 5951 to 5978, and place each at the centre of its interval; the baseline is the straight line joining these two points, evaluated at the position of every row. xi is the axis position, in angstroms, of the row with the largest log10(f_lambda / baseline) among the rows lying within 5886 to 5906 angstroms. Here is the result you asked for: 5902.0 angstroms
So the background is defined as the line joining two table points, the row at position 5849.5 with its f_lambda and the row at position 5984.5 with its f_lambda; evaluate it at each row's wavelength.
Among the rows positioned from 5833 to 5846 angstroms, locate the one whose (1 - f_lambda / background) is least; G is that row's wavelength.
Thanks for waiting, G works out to 5839.5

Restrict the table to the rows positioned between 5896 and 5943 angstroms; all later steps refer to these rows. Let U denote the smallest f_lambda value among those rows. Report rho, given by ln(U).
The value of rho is 3.33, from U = 28.03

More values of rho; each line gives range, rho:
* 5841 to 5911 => 3.20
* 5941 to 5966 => 3.43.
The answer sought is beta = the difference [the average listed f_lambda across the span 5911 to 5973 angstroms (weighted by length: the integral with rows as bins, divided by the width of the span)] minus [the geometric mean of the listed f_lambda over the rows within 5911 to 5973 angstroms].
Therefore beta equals 0.00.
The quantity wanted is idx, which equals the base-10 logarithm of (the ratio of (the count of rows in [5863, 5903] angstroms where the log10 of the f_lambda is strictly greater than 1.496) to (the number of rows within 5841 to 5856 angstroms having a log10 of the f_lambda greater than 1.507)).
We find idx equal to 0.4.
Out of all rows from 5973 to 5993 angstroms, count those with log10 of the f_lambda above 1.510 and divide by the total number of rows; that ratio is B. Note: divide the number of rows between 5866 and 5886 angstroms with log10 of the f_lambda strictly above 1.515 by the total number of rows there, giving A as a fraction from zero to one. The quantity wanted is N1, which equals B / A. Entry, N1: 0.0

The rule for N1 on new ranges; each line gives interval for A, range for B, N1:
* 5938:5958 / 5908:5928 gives 1.0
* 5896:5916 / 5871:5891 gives 5.0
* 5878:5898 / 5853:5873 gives 1.5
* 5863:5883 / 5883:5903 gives 0.2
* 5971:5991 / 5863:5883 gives 6.0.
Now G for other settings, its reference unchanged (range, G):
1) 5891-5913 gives 5912.0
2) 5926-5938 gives 5927.0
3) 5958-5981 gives 5964.5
